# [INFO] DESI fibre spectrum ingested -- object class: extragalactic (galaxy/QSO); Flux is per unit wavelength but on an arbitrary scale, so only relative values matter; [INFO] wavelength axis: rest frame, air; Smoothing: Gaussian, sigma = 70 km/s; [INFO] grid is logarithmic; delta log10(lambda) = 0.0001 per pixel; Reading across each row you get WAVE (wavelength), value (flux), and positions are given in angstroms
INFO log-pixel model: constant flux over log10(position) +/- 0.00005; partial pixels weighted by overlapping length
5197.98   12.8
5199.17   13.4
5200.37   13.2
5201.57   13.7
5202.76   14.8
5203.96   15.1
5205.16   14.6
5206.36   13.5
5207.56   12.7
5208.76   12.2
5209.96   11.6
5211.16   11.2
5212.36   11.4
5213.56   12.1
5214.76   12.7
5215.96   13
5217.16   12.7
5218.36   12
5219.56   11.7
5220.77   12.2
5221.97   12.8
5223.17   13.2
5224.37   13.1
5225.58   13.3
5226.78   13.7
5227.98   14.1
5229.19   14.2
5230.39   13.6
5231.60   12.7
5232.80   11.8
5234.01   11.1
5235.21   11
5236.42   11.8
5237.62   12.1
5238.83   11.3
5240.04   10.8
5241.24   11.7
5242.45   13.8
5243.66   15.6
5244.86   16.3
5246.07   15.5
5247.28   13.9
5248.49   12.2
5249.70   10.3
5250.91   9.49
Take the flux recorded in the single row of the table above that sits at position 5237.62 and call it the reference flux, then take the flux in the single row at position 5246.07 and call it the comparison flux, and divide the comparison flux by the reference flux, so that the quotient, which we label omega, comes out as 1.28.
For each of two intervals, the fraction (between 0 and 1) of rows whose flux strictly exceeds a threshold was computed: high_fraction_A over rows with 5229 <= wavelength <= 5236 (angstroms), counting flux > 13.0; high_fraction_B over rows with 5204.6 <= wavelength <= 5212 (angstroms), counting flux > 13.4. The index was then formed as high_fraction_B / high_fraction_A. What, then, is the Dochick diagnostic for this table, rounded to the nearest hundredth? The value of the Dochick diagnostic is 1.00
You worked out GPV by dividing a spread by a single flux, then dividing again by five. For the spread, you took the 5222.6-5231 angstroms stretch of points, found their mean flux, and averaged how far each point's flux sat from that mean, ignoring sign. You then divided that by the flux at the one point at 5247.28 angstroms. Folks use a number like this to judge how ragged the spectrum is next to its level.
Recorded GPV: 0.005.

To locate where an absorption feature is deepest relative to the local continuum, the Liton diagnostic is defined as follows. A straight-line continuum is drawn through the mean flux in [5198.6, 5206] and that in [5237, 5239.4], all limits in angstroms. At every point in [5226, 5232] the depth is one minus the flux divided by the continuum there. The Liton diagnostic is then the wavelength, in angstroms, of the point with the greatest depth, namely 5231.60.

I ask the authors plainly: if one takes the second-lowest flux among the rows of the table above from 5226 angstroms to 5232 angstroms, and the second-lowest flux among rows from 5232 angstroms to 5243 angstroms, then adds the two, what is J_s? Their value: 25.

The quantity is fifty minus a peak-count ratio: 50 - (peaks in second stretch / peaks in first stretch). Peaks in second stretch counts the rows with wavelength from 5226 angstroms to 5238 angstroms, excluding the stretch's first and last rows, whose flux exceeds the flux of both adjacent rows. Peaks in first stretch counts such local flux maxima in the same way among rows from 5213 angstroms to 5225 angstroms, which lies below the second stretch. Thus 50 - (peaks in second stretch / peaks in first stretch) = 49.5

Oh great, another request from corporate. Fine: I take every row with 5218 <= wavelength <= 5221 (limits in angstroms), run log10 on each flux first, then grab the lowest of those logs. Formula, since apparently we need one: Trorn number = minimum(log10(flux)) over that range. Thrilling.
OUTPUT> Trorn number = 1.068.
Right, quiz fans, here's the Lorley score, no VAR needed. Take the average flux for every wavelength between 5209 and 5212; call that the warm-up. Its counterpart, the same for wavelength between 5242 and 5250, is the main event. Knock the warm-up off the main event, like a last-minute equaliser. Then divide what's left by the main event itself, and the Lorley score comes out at 0.18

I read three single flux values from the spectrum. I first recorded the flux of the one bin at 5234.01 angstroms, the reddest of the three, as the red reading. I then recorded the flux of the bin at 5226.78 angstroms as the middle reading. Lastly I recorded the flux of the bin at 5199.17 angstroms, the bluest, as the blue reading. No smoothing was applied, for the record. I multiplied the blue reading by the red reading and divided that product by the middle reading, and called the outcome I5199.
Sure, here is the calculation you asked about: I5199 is 11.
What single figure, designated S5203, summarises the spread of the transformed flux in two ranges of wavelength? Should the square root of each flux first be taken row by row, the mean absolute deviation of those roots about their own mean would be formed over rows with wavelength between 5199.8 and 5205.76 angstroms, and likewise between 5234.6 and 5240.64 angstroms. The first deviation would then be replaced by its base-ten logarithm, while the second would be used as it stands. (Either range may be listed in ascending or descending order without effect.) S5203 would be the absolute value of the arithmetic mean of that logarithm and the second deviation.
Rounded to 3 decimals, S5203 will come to 0.494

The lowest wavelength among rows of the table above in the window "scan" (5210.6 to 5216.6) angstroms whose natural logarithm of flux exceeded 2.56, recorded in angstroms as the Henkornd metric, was 5215.96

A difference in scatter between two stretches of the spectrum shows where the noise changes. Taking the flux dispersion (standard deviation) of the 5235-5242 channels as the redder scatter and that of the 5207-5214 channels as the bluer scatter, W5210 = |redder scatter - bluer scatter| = 0.06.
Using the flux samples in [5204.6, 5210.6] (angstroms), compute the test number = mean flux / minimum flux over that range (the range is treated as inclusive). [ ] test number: 1.11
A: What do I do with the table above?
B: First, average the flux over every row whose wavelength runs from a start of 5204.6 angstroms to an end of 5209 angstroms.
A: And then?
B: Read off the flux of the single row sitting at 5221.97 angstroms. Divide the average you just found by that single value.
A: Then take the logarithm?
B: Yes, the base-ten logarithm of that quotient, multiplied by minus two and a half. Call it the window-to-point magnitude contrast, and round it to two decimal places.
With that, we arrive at -0.04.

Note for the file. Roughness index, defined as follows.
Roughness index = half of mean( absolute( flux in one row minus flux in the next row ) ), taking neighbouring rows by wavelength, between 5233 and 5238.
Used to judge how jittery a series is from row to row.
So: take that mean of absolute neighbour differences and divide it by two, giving 0.20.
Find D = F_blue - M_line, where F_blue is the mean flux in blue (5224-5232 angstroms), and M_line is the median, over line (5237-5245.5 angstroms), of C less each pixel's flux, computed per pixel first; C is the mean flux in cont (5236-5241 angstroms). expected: 14.1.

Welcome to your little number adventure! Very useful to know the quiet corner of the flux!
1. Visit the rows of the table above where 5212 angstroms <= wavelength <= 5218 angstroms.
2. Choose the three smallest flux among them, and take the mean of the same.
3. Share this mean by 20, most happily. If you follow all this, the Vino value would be 0.60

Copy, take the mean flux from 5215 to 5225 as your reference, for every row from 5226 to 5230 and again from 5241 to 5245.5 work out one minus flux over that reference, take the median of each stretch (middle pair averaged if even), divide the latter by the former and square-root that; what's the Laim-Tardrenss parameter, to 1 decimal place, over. 1.2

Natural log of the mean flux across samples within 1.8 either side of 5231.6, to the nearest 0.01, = 2.54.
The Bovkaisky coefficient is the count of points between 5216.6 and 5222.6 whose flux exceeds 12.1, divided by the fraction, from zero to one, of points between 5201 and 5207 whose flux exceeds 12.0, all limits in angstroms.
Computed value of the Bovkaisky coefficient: 3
